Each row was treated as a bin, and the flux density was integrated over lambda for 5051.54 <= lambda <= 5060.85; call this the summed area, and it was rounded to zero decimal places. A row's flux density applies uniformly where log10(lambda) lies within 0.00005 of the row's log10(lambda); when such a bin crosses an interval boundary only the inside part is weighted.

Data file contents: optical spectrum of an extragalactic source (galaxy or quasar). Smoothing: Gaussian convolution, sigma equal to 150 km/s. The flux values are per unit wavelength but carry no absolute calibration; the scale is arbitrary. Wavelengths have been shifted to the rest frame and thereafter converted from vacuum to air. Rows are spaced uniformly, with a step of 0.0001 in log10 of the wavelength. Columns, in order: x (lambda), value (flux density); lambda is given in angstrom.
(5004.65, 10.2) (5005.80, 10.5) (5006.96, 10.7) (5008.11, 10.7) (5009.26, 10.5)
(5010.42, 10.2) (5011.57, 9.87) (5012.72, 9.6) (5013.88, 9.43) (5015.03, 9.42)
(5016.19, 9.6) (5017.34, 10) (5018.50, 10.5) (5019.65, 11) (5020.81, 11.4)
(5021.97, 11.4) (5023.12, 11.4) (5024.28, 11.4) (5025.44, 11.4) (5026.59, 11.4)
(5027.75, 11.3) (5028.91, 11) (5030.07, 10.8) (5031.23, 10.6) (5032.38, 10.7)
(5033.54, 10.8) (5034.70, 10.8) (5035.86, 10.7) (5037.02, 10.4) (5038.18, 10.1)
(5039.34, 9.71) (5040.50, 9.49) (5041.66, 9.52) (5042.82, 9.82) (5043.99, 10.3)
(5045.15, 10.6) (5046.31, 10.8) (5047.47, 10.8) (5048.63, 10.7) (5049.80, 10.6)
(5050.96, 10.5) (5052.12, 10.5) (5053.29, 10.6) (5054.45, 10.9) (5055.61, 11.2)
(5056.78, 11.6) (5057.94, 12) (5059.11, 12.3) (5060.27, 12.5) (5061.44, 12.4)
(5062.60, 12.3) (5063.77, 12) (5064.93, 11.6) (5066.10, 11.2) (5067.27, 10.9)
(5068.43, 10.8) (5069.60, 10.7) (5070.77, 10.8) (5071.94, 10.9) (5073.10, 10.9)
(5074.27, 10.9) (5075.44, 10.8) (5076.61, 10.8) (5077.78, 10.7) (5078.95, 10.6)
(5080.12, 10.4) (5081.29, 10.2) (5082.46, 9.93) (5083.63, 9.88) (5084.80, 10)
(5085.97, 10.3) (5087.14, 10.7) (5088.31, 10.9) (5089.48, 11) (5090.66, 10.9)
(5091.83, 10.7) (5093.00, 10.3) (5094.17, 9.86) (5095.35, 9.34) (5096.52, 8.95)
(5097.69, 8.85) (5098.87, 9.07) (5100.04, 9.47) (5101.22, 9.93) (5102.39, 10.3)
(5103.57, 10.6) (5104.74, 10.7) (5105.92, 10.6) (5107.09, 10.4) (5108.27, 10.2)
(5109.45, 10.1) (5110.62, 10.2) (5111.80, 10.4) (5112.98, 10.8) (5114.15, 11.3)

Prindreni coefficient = 107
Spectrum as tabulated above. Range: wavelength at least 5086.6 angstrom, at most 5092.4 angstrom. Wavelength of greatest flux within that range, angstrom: 5089.48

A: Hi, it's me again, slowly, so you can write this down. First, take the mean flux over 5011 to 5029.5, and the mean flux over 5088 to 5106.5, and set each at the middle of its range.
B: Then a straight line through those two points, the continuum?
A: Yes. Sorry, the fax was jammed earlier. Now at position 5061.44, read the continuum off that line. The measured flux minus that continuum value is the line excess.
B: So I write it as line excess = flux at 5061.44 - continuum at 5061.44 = 2.1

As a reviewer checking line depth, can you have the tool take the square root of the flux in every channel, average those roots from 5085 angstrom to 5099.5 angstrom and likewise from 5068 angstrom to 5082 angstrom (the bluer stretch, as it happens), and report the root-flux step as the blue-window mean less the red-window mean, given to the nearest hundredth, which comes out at 0.10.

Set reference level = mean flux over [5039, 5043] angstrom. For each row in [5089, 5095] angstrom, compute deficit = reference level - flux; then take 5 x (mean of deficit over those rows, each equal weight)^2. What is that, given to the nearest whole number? 4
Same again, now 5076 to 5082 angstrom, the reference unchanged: 4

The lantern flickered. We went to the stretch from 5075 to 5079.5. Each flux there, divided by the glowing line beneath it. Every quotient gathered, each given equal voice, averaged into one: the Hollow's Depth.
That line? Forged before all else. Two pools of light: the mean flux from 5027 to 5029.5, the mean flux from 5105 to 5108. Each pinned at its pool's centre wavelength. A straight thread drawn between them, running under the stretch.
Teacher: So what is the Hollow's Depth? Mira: 1.00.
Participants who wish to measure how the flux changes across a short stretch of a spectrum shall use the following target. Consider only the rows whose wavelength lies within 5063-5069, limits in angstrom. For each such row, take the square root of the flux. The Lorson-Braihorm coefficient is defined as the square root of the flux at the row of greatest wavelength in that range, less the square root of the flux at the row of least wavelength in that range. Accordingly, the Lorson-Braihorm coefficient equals -0.18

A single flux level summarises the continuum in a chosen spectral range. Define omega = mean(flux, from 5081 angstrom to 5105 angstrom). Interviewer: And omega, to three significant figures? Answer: 10.1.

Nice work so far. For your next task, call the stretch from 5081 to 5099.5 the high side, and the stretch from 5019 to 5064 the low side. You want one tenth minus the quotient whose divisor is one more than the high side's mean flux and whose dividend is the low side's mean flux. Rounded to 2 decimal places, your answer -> -0.89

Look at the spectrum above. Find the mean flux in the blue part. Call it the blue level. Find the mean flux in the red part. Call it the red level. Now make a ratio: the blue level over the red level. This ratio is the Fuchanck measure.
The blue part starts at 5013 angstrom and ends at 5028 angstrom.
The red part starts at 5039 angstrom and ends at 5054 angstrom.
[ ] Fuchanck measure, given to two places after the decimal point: 1.04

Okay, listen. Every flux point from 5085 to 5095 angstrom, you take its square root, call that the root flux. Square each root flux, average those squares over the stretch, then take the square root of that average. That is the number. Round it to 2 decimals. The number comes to 3.25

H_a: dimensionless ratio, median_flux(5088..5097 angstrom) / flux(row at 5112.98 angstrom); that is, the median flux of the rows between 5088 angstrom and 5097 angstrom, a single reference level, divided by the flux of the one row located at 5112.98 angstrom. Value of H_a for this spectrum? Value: 0.97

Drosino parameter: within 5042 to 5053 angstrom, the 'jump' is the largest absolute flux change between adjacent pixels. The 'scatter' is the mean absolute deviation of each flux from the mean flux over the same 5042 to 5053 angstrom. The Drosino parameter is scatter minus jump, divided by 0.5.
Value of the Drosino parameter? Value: -0.55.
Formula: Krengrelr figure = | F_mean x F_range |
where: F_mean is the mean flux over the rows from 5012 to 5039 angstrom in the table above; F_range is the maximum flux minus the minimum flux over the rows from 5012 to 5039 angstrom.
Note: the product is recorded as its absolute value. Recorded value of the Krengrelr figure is 21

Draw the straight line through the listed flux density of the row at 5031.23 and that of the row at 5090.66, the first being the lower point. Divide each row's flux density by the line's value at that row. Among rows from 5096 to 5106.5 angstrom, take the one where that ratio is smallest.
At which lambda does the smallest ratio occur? 5097.69 angstrom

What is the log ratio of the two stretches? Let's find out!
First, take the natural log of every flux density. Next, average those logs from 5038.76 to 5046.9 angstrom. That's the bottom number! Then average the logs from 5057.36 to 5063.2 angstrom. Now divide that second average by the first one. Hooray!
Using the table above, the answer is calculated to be 1.089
